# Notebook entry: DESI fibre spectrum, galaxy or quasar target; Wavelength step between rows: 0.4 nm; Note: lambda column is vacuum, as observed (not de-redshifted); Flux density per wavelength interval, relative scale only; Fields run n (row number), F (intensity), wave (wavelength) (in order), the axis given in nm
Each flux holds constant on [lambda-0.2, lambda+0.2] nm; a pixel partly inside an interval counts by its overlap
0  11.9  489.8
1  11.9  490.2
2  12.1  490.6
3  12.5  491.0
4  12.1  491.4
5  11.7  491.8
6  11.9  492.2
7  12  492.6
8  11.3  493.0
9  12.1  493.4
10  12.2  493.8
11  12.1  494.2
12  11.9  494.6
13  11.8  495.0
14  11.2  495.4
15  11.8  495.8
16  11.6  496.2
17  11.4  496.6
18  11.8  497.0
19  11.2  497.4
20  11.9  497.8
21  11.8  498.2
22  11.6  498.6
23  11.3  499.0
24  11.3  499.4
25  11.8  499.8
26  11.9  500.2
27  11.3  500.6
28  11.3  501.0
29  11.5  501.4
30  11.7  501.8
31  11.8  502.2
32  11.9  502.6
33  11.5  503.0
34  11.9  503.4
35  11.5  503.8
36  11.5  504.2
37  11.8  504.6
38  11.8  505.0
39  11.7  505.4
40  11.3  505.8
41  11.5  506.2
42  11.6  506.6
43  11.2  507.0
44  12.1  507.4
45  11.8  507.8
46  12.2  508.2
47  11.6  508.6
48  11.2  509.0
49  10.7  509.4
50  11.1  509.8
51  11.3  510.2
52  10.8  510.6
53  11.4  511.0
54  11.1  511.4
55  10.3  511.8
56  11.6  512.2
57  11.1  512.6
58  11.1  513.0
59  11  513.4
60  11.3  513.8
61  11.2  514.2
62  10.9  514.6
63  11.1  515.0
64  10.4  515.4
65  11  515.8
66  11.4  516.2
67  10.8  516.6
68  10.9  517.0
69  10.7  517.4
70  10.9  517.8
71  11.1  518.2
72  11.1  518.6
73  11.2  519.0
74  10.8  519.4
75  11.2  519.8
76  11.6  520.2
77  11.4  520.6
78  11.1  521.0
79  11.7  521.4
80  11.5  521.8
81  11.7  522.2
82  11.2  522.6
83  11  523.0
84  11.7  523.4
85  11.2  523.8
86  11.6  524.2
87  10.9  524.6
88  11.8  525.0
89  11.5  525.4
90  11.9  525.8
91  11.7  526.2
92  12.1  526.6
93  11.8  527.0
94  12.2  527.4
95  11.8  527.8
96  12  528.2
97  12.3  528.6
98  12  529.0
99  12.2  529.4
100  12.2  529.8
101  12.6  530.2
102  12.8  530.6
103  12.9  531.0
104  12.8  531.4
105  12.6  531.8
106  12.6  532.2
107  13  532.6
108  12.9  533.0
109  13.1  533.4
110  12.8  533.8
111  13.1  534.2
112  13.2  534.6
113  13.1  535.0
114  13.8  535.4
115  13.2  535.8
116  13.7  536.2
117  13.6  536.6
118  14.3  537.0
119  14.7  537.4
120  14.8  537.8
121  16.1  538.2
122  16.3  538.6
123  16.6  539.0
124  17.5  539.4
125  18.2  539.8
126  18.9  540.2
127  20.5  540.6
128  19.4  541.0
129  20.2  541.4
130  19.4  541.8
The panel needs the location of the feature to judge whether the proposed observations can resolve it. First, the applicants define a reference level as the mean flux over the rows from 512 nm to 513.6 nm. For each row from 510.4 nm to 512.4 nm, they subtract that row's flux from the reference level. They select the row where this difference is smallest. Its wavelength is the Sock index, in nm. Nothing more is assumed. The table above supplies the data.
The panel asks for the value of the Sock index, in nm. 512.2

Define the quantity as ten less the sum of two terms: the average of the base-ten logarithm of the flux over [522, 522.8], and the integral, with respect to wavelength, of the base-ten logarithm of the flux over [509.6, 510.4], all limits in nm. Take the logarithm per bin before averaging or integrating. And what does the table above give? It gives 8.1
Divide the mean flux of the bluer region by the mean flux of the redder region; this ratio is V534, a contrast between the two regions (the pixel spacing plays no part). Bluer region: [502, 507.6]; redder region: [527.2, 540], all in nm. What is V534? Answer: 0.86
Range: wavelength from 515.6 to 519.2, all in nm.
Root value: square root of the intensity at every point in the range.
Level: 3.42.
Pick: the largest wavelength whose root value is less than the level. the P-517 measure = 519.0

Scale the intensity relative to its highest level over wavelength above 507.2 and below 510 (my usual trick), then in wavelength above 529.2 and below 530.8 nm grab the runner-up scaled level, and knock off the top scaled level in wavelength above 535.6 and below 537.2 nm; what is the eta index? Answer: -0.14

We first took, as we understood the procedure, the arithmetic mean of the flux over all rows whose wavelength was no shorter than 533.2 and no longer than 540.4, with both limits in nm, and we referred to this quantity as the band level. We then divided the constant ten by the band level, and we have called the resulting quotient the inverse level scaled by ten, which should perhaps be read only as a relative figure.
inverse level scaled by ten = 0.674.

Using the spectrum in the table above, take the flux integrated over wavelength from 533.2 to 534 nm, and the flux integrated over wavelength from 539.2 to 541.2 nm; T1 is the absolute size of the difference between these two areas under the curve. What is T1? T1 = 27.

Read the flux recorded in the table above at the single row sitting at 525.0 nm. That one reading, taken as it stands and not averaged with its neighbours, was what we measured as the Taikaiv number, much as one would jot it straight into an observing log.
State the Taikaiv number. 11.8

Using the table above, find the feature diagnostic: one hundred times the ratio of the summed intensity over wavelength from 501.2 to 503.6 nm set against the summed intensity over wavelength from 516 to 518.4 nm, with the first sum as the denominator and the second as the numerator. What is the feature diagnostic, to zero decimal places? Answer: 94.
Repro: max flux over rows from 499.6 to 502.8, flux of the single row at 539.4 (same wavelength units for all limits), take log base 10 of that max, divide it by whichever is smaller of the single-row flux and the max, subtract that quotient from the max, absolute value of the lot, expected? 11.8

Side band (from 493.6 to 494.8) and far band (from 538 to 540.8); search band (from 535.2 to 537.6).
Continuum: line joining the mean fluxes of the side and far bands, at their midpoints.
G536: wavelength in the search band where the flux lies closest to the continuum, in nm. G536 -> 537.4 nm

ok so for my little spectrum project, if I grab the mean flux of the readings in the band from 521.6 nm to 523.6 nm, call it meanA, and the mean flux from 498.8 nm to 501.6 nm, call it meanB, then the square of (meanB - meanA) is 0.0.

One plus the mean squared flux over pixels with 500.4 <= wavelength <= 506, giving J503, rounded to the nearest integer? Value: 136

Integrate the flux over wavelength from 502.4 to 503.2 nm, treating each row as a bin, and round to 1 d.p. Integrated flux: 9.4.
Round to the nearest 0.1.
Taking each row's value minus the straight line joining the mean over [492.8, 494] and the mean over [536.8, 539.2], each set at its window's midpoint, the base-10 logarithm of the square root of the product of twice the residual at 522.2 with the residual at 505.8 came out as 0.4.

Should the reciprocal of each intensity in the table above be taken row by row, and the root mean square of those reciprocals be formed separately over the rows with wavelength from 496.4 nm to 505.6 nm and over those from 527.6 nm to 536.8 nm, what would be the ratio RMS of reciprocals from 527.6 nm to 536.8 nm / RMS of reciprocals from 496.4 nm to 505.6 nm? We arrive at 0.91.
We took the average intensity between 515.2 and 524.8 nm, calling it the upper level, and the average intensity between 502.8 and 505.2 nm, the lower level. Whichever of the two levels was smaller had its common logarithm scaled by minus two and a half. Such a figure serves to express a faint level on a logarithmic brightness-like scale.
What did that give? -2.62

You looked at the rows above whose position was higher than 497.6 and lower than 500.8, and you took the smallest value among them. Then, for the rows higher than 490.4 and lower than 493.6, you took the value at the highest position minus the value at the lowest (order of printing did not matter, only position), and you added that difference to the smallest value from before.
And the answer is 11.3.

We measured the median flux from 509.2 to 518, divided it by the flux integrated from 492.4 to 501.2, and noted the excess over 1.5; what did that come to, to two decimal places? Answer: -1.39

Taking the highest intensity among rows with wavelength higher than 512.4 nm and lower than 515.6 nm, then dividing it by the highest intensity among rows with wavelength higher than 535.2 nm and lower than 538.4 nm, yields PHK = 0.70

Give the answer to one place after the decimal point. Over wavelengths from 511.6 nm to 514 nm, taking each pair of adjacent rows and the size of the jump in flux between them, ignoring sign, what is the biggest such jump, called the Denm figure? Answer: 1.3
